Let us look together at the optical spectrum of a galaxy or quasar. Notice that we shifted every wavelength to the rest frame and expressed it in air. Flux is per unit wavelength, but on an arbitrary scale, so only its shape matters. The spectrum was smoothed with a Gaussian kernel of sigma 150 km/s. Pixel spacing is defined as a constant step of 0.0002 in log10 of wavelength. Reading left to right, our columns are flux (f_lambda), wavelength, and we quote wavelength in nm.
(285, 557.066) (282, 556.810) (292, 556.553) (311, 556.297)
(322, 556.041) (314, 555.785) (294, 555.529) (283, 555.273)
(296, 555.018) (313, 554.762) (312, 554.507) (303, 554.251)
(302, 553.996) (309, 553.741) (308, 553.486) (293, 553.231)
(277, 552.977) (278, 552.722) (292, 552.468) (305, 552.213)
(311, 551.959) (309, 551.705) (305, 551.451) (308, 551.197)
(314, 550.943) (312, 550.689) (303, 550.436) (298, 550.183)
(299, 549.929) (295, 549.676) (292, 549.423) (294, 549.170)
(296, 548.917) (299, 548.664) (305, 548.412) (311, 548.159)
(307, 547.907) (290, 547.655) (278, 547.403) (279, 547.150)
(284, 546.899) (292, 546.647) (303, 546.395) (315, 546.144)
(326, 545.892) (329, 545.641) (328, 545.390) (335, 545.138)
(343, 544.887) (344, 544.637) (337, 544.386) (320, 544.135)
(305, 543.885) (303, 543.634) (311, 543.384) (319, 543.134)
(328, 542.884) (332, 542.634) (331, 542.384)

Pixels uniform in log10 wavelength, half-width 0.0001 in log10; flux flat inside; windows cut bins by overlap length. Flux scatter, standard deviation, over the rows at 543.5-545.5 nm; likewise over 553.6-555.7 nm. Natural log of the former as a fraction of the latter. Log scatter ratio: 0.5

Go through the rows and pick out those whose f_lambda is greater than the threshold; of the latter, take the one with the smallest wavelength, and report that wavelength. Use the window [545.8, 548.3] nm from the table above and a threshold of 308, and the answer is 545.892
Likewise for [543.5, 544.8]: 544.135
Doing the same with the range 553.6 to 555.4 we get 553.741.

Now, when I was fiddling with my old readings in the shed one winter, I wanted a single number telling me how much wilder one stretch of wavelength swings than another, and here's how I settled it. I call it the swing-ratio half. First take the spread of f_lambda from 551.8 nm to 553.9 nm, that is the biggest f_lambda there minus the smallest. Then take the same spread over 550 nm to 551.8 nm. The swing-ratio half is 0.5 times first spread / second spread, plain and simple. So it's 1.1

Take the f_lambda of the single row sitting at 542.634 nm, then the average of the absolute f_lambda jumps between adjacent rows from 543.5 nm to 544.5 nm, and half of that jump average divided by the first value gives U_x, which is 0.017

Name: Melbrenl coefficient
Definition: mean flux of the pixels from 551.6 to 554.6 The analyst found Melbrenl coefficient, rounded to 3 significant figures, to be 300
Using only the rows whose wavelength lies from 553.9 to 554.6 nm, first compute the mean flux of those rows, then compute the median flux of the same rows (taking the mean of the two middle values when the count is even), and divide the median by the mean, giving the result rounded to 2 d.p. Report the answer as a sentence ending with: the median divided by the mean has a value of 0.99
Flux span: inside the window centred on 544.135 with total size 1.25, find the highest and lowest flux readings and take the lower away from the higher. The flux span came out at 41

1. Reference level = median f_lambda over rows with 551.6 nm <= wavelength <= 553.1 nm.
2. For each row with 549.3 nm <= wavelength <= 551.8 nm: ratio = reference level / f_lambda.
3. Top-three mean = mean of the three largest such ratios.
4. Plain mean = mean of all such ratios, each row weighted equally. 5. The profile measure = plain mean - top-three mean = -0.028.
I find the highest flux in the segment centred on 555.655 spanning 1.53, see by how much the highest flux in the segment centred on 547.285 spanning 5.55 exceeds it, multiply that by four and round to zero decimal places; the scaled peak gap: 88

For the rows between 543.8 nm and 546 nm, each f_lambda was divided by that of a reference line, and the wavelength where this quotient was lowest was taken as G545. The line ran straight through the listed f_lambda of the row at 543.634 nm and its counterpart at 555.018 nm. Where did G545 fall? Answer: 543.885 nm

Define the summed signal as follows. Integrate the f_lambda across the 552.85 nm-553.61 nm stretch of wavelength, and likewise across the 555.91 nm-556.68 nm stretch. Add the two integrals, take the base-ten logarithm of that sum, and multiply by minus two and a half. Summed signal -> -6.66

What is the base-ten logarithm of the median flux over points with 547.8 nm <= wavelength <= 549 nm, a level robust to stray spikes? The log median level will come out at 2.48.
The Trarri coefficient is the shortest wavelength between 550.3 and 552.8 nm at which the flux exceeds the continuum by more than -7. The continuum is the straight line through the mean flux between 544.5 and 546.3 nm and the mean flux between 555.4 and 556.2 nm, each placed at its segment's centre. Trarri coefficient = 550.943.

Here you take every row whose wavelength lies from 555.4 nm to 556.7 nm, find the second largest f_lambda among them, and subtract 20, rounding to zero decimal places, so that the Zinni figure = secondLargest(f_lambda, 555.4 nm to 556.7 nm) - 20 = 294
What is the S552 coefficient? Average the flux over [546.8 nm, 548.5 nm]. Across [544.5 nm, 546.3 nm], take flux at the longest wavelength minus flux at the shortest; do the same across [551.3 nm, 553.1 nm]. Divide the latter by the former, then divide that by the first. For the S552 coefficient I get 0.0033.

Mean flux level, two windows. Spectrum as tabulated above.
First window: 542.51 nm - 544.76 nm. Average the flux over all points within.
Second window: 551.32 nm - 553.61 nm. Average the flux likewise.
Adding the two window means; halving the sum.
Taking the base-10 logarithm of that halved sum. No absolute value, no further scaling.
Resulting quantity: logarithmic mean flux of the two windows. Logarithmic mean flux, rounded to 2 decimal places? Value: 2.49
